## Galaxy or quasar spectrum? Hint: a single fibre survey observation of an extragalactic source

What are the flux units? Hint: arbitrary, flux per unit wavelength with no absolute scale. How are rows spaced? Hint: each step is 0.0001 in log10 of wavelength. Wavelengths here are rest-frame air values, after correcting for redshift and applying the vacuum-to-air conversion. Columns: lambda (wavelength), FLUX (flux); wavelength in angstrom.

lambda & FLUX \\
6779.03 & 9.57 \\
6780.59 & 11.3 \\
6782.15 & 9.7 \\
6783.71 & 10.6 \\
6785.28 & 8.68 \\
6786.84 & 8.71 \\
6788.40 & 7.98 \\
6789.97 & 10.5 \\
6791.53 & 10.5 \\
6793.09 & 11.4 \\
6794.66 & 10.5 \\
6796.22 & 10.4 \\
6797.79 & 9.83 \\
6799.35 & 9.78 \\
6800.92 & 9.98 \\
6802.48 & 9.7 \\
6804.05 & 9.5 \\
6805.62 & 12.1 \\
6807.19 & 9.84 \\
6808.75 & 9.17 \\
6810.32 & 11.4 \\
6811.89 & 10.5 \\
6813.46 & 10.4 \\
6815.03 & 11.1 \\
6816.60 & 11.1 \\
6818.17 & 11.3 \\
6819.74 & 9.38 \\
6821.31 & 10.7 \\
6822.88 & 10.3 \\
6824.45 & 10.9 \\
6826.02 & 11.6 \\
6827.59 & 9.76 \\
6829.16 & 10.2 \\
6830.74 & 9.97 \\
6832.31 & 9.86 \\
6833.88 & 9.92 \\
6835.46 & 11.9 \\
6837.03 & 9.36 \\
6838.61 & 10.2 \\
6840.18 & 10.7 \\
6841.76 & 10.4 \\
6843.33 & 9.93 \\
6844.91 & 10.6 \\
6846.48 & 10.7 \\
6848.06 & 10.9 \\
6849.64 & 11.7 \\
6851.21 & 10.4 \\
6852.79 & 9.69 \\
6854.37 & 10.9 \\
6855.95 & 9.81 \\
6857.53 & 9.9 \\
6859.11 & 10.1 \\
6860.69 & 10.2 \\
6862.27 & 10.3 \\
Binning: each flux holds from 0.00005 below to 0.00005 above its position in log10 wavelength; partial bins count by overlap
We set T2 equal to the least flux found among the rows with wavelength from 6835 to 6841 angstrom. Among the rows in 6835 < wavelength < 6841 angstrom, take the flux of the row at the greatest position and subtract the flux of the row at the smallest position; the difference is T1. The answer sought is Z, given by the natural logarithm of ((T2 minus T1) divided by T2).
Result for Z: 0.12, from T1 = -1.2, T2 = 9.36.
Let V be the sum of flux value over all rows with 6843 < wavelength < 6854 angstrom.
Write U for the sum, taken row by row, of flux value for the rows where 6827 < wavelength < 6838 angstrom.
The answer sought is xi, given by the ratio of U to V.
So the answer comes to 0.96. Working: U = 71.0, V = 73.9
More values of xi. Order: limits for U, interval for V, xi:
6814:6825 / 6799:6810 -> 1.07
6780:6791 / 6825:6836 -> 0.92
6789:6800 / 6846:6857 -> 0.98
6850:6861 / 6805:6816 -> 0.95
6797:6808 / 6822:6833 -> 0.97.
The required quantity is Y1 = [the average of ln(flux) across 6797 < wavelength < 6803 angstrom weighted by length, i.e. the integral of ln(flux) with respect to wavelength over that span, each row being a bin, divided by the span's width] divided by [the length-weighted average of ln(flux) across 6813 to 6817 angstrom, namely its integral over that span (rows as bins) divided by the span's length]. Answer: 0.96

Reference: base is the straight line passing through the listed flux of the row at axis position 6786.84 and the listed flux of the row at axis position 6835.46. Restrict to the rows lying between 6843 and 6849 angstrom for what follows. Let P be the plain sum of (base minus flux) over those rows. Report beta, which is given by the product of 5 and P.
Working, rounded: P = 8.2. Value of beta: 41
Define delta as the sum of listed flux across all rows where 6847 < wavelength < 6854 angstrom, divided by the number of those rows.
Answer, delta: 10.7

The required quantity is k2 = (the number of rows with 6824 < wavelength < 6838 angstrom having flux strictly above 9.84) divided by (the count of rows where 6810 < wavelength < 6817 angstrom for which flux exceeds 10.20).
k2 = 1.4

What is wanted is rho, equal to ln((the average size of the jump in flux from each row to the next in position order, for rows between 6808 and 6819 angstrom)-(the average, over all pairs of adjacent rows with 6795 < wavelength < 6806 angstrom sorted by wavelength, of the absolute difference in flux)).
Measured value -3.3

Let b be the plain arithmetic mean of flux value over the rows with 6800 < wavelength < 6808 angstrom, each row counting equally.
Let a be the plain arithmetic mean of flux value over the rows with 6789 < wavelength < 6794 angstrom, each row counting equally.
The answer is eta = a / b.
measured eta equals 1.06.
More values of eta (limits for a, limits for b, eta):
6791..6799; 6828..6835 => 1.05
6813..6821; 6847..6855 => 0.99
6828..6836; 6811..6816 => 0.97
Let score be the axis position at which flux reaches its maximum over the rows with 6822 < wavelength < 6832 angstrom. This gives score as 6826.02 angstrom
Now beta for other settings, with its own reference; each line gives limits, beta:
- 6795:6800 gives -9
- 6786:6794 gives -23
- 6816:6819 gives -5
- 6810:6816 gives -9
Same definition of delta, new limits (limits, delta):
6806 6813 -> 10.2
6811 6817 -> 10.8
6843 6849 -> 10.5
